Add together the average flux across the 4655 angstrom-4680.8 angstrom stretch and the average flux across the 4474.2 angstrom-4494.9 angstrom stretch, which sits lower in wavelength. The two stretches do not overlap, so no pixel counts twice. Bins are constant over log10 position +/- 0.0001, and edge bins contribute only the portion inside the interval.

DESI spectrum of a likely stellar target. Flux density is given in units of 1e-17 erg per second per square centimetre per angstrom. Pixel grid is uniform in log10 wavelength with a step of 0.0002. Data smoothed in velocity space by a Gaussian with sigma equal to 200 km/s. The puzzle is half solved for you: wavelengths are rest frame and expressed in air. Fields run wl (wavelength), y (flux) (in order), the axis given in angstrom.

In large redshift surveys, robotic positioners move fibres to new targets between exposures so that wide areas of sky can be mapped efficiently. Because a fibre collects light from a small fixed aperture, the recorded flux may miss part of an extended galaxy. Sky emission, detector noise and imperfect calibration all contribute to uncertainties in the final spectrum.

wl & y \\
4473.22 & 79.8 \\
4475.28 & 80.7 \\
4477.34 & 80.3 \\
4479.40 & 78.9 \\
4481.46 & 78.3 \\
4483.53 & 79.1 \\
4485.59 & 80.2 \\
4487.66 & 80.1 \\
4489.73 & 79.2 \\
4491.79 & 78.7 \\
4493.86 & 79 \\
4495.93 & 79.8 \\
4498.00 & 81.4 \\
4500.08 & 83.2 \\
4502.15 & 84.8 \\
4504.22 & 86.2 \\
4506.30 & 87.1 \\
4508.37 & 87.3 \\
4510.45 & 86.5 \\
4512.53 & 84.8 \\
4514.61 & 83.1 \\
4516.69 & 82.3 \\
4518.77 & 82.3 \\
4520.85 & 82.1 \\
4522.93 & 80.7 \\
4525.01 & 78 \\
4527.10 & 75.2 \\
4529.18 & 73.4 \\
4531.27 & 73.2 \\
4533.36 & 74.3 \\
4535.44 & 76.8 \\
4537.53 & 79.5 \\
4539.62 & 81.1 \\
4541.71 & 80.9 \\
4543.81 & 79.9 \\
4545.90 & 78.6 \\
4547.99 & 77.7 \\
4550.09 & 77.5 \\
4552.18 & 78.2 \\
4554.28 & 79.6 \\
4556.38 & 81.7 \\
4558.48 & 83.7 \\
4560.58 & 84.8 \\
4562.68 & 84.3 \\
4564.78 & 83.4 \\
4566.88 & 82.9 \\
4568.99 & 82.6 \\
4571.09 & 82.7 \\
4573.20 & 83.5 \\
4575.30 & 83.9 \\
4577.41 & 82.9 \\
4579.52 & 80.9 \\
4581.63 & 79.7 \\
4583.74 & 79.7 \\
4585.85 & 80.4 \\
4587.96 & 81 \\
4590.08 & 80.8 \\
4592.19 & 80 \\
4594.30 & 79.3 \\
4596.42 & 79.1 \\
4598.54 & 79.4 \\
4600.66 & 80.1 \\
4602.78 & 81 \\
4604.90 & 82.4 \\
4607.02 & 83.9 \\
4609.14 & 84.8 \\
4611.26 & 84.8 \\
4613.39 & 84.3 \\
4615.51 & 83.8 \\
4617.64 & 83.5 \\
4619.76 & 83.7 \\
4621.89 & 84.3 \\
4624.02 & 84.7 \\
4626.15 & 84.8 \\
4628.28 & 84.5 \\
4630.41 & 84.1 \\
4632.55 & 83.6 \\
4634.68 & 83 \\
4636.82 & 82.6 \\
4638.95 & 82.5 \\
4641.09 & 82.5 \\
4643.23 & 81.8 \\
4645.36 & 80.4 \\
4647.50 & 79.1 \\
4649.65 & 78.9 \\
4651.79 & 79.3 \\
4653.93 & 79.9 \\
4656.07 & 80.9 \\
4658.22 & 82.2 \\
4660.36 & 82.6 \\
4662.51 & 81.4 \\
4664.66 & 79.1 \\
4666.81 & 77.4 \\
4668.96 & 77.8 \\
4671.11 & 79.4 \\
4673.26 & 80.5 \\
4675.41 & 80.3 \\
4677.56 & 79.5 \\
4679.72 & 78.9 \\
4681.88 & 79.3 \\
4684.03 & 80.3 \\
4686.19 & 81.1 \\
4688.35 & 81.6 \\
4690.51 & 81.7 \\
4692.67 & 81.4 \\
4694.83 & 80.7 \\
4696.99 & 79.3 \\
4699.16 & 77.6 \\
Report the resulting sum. 159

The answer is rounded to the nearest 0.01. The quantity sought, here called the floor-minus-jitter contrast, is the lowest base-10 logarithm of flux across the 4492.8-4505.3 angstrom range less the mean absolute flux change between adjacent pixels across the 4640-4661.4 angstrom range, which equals 1.09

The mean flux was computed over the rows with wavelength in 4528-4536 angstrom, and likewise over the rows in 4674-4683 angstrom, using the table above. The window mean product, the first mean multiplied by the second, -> 5917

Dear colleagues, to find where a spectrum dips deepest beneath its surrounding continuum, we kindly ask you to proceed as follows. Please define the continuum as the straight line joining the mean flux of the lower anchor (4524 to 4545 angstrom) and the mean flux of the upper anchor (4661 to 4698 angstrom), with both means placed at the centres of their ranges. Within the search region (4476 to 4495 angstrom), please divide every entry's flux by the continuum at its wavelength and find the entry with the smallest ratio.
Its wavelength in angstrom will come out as 4481.46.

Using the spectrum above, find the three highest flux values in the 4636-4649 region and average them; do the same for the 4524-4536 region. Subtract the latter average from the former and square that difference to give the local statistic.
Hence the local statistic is 34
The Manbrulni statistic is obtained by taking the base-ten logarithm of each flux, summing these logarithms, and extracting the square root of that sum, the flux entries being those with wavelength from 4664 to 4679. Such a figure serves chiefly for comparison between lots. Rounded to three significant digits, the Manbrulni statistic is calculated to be 3.65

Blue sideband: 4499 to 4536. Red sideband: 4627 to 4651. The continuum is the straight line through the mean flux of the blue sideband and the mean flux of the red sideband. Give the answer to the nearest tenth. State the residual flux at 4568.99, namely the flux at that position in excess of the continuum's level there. 1.0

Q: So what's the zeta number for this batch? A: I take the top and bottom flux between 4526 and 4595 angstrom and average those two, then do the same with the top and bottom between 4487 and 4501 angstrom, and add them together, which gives 160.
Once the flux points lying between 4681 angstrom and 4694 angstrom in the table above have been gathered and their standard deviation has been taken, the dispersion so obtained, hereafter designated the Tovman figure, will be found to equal 0.9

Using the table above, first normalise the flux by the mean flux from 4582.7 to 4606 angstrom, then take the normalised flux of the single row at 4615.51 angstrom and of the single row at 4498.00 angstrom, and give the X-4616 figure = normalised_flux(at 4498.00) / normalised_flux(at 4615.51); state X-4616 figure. 0.97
